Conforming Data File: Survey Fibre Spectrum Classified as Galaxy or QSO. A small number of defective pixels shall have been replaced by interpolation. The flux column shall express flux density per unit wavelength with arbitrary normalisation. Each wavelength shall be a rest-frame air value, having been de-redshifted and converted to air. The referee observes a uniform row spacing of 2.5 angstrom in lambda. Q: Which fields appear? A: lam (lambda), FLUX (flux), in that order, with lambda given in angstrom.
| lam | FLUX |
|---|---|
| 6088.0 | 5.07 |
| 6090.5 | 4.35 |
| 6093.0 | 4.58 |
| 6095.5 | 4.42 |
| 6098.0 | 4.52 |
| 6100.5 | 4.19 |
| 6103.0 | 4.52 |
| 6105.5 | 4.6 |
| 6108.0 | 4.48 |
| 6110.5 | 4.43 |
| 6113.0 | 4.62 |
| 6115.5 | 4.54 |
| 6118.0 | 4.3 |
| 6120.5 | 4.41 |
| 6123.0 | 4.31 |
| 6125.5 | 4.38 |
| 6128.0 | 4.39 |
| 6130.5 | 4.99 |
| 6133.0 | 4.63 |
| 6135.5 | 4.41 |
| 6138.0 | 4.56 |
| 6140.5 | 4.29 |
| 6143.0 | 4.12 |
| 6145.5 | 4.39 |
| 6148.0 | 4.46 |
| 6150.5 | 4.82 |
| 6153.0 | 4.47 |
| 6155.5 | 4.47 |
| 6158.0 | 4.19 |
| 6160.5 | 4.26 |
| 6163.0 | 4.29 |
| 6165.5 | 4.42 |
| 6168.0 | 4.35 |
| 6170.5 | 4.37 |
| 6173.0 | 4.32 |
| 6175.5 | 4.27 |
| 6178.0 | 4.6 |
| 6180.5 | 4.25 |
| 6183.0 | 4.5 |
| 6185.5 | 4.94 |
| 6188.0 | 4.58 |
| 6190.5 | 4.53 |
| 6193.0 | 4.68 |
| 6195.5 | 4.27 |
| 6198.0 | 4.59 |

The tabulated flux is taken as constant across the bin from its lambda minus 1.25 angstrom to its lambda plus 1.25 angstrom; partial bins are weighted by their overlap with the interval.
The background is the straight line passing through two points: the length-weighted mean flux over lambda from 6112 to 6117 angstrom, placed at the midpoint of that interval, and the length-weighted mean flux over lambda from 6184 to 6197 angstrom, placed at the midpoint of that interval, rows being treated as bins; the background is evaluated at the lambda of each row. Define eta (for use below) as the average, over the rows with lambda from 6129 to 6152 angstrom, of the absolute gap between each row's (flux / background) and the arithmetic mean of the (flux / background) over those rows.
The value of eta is 0.045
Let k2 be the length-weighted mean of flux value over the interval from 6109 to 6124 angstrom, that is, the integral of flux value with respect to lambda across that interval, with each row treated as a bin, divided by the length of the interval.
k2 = 4.44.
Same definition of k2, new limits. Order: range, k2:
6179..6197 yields 4.54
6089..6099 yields 4.48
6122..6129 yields 4.36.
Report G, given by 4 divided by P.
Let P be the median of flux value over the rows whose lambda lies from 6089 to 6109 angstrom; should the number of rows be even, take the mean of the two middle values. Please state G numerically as 0.889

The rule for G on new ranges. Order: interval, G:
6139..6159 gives 0.904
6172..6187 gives 0.907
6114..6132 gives 0.911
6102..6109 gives 0.885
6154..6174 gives 0.923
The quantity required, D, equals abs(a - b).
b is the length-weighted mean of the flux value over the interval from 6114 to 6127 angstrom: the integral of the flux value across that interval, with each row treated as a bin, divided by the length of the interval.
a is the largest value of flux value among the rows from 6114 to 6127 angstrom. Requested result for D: 0.15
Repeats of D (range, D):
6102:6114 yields 0.09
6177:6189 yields 0.37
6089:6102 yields 0.15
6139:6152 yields 0.40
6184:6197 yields 0.34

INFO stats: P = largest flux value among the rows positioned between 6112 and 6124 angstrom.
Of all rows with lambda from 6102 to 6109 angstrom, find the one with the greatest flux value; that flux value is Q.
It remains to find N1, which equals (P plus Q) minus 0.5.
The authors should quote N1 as 8.72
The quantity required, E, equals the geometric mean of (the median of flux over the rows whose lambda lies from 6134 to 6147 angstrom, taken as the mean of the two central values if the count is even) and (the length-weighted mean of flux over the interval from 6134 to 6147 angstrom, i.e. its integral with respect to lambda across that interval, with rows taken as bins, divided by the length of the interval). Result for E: 4.38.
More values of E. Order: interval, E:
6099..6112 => 4.46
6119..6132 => 4.44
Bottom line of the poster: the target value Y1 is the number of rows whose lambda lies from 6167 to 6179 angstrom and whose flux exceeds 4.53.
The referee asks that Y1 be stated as 1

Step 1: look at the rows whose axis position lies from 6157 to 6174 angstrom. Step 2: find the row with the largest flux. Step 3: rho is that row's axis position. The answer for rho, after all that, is 6165.5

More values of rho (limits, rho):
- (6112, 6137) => 6130.5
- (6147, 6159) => 6150.5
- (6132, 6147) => 6133.0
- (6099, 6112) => 6105.5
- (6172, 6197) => 6185.5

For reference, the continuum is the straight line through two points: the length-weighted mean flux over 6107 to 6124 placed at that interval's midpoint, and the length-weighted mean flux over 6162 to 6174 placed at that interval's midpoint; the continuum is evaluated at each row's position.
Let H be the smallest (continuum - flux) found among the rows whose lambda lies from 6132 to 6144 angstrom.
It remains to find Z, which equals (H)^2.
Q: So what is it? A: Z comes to 0.05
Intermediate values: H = -0.2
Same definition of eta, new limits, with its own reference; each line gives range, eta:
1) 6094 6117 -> 0.019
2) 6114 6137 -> 0.034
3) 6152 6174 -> 0.016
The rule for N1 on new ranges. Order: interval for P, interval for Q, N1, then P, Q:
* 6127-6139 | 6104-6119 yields 9.11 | 4.99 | 4.62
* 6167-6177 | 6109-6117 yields 8.49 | 4.37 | 4.62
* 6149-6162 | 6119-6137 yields 9.31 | 4.82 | 4.99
